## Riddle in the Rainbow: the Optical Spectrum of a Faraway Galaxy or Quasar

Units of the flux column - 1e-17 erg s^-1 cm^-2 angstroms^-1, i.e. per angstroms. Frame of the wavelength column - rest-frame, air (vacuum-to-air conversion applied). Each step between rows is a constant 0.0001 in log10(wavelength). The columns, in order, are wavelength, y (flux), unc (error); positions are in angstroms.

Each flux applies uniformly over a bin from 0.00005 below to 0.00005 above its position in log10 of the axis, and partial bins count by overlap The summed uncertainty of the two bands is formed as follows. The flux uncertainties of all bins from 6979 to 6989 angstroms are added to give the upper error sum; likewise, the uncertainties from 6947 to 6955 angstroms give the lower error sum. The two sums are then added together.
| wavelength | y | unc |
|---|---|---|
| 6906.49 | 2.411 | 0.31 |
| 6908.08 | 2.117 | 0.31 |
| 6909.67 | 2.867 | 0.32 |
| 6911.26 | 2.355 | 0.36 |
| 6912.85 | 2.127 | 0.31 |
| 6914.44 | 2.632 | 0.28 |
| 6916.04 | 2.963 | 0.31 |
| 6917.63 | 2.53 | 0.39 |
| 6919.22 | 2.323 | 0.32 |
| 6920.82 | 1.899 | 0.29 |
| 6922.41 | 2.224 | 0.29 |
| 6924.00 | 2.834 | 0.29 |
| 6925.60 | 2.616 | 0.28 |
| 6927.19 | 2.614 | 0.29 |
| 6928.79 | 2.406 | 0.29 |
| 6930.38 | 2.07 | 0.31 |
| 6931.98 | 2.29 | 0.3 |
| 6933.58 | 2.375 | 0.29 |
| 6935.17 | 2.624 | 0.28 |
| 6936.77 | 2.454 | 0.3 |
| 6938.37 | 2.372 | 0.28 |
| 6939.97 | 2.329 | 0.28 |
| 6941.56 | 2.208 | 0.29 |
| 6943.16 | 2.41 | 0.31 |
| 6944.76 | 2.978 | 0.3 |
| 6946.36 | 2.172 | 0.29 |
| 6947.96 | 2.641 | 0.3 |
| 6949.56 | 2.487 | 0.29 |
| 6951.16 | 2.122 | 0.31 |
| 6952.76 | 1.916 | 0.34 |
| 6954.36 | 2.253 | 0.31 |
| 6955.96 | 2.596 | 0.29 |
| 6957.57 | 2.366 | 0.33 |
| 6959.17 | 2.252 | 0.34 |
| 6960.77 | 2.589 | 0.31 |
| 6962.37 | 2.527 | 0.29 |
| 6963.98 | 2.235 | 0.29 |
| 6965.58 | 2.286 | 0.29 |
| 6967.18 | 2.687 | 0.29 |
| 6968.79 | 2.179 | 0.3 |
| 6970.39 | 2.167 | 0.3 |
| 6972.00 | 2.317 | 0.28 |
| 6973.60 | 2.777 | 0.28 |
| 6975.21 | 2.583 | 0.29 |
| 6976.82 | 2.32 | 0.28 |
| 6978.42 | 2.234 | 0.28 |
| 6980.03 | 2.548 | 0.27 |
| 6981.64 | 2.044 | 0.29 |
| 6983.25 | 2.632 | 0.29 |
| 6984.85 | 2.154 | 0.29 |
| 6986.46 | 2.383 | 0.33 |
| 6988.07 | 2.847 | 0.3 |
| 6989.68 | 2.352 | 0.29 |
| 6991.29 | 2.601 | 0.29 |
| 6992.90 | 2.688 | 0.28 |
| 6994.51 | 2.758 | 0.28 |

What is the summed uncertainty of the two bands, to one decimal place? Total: 3.3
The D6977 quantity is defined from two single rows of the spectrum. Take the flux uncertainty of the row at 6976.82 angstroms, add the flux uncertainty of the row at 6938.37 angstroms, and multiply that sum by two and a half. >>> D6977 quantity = 1.40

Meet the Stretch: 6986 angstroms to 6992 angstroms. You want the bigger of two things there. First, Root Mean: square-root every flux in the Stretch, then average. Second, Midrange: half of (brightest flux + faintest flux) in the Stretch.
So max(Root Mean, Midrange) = 2.60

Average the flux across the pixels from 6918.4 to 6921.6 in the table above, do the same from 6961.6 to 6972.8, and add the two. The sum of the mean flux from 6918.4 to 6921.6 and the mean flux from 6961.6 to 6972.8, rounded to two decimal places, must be 4.45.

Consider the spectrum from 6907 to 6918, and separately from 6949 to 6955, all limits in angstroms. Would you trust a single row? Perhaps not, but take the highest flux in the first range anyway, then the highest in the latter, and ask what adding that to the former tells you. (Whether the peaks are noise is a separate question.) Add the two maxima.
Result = 5.45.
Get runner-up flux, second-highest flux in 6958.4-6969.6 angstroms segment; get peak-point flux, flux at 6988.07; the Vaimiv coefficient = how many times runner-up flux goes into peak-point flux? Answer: 1.10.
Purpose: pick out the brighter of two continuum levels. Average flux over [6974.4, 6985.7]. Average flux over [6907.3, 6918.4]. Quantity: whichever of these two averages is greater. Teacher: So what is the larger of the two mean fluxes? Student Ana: 2.51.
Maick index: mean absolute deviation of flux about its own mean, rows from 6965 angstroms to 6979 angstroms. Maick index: 0.192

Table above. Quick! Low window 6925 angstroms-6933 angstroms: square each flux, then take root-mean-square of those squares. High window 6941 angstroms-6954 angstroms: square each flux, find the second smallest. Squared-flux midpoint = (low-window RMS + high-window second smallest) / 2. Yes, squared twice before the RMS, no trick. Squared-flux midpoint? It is 5.19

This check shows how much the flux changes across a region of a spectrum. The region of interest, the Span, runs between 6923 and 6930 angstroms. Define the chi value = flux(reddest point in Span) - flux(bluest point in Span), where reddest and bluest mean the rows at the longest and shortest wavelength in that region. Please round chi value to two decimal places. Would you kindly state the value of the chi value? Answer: -0.43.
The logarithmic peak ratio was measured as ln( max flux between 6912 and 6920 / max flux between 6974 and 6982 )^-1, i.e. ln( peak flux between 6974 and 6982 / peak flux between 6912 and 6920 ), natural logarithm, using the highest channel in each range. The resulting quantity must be -0.137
